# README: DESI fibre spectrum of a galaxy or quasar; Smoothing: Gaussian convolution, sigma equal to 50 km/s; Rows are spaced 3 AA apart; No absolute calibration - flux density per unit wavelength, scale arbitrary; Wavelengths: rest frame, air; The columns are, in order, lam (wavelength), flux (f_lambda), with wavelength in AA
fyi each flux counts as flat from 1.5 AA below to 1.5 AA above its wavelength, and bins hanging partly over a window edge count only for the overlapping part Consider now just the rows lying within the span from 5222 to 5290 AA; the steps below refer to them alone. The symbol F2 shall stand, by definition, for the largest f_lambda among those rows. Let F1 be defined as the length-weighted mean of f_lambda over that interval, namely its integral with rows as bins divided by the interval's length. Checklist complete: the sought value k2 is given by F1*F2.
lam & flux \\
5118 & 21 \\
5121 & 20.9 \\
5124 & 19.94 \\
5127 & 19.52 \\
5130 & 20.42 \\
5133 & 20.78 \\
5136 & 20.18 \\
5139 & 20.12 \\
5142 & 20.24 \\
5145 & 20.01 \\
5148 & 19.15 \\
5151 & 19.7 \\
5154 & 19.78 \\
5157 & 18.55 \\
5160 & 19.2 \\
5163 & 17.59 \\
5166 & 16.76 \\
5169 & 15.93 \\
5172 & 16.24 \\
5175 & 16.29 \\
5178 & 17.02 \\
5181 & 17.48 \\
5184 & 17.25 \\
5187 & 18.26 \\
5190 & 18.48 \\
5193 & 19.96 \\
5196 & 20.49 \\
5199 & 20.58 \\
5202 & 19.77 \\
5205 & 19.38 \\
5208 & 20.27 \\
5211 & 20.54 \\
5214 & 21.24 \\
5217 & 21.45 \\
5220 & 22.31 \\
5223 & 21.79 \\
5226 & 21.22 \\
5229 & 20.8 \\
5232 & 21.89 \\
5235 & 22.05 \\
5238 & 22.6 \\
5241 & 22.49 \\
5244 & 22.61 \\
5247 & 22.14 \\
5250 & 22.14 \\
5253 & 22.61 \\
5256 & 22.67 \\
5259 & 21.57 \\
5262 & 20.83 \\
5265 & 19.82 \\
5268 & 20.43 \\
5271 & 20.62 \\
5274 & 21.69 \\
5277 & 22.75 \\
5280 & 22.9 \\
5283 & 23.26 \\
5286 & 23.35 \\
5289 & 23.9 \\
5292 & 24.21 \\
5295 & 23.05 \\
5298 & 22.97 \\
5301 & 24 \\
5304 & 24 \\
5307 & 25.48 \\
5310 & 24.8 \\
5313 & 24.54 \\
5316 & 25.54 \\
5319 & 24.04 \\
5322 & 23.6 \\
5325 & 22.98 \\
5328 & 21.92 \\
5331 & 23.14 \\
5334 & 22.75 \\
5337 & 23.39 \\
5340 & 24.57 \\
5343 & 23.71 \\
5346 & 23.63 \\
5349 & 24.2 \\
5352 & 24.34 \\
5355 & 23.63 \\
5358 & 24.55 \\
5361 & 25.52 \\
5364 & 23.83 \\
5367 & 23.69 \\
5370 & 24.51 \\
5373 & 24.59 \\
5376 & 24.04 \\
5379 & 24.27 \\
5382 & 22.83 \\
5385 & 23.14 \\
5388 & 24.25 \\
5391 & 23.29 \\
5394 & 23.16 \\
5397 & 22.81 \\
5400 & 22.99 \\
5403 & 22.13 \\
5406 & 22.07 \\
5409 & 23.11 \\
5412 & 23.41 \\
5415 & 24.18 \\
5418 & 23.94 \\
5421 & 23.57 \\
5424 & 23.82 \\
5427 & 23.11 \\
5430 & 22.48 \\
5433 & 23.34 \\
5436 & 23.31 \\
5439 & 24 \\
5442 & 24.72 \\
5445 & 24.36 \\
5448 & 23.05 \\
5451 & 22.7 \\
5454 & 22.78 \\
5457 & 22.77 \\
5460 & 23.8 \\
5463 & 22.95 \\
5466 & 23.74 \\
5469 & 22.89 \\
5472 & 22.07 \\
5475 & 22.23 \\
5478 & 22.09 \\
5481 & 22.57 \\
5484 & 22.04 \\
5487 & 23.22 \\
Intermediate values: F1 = 22.0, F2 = 23.9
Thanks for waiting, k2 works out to 526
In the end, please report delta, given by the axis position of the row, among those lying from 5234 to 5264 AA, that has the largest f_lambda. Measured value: 5256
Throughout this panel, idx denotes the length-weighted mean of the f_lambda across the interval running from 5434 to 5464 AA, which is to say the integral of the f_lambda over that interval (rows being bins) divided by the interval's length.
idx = 23.5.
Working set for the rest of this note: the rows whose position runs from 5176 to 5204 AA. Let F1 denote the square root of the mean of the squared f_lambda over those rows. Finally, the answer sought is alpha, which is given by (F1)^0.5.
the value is 4.34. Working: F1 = 18.9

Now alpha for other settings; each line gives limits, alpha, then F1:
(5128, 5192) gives 4.31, 18.6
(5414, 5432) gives 4.85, 23.5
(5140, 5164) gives 4.39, 19.3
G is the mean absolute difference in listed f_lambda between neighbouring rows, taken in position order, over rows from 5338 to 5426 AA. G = 0.58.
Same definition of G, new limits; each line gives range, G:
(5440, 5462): 0.52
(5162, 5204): 0.58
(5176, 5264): 0.52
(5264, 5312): 0.59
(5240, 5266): 0.50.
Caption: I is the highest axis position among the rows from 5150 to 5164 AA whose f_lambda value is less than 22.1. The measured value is 5163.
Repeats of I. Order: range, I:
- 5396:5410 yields 5406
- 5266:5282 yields 5274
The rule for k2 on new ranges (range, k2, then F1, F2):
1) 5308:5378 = 613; 24.0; 25.54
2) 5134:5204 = 384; 18.7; 20.58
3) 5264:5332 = 592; 23.2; 25.54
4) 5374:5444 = 579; 23.4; 24.72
